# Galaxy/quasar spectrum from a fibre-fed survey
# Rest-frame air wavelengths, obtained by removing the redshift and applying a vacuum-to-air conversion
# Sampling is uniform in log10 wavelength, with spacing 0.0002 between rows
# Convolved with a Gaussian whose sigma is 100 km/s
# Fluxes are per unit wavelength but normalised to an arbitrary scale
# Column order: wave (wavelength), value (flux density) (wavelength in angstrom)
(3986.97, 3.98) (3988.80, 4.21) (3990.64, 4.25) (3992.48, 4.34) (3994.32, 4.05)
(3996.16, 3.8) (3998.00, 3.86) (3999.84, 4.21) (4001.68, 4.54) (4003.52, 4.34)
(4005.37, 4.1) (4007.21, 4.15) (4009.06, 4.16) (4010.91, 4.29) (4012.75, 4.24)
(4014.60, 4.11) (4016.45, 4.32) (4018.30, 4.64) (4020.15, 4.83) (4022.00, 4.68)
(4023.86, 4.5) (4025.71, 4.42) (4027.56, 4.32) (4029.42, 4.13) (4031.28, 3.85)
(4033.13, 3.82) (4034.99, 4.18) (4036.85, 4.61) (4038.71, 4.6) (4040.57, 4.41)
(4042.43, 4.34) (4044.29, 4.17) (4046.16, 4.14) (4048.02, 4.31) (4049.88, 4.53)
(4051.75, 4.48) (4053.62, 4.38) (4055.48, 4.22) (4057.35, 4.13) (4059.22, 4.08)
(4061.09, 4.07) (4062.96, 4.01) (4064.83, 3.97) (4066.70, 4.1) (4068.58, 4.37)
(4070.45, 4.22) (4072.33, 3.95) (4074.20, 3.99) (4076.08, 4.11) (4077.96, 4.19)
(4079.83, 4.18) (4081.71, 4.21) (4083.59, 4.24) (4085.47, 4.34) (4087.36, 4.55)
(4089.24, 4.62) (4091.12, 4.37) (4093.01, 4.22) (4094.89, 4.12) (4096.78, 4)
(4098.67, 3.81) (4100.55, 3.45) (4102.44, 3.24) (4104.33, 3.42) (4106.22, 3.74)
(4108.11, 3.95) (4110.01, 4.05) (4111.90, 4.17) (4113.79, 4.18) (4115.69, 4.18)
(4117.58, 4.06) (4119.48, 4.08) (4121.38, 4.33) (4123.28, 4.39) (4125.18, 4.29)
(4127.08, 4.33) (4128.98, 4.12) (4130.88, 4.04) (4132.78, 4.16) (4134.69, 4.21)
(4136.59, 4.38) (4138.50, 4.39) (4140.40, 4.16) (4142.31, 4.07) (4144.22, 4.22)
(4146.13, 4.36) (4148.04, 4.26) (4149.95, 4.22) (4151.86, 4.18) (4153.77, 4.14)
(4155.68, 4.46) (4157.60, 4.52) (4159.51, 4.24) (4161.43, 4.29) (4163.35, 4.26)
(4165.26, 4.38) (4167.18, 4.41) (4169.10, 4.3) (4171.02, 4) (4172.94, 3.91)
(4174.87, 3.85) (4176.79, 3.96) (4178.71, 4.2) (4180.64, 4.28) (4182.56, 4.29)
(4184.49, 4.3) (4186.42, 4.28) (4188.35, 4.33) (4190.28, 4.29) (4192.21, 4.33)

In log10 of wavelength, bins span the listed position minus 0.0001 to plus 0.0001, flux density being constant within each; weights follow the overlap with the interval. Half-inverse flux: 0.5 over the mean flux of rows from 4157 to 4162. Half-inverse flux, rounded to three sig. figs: 0.115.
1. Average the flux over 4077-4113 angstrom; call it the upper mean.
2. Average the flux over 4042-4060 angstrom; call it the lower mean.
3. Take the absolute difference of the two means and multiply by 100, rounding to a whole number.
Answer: 23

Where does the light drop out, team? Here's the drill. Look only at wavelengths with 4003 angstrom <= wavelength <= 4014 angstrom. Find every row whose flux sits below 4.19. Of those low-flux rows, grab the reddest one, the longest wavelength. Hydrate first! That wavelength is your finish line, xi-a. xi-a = 4009.06 angstrom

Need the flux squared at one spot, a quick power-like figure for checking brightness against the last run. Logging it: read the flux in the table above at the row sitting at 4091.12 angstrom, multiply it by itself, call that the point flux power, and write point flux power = 19.1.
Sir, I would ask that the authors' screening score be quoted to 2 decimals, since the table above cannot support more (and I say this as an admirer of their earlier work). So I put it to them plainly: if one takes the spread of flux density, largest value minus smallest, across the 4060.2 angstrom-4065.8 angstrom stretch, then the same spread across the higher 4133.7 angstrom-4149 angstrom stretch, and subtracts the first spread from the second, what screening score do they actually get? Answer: 0.22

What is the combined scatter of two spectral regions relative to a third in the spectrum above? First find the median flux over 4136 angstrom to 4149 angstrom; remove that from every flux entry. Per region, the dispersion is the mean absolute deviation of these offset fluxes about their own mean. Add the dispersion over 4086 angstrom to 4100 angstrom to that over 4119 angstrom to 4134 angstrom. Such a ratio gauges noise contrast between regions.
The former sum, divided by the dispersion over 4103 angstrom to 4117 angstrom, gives 1.62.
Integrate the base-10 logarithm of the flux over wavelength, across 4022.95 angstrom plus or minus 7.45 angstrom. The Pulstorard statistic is 10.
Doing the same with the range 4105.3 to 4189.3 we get 52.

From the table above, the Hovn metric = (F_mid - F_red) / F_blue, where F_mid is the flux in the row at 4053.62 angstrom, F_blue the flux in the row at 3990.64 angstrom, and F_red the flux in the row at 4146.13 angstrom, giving 0.00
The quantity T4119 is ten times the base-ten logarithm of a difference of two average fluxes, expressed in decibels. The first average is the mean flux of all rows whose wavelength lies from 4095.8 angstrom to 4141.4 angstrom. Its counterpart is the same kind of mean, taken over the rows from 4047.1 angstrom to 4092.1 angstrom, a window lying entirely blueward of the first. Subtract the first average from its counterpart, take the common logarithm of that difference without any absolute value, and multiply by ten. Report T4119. -7.3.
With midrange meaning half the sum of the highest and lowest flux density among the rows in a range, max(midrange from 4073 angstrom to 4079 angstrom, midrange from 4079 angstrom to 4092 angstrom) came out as 4.40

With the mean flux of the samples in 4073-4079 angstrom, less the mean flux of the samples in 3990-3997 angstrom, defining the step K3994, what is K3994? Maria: -0.01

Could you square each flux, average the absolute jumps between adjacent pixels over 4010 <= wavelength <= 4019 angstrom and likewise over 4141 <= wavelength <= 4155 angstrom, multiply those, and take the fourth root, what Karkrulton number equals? 1.03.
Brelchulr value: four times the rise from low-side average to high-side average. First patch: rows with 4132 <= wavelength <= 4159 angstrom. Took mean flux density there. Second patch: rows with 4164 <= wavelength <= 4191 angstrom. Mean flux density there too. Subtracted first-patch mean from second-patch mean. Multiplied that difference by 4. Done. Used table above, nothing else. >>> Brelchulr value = -0.27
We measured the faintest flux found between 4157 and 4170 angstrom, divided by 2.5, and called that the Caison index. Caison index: 1.70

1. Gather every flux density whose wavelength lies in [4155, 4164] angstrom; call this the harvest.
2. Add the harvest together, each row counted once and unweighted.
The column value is 21.8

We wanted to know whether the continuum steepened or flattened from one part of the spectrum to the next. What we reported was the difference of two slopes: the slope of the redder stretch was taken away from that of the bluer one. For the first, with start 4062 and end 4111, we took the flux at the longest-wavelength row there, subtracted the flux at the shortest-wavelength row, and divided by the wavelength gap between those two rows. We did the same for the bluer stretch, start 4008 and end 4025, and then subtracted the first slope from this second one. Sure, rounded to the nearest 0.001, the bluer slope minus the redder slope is 0.022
